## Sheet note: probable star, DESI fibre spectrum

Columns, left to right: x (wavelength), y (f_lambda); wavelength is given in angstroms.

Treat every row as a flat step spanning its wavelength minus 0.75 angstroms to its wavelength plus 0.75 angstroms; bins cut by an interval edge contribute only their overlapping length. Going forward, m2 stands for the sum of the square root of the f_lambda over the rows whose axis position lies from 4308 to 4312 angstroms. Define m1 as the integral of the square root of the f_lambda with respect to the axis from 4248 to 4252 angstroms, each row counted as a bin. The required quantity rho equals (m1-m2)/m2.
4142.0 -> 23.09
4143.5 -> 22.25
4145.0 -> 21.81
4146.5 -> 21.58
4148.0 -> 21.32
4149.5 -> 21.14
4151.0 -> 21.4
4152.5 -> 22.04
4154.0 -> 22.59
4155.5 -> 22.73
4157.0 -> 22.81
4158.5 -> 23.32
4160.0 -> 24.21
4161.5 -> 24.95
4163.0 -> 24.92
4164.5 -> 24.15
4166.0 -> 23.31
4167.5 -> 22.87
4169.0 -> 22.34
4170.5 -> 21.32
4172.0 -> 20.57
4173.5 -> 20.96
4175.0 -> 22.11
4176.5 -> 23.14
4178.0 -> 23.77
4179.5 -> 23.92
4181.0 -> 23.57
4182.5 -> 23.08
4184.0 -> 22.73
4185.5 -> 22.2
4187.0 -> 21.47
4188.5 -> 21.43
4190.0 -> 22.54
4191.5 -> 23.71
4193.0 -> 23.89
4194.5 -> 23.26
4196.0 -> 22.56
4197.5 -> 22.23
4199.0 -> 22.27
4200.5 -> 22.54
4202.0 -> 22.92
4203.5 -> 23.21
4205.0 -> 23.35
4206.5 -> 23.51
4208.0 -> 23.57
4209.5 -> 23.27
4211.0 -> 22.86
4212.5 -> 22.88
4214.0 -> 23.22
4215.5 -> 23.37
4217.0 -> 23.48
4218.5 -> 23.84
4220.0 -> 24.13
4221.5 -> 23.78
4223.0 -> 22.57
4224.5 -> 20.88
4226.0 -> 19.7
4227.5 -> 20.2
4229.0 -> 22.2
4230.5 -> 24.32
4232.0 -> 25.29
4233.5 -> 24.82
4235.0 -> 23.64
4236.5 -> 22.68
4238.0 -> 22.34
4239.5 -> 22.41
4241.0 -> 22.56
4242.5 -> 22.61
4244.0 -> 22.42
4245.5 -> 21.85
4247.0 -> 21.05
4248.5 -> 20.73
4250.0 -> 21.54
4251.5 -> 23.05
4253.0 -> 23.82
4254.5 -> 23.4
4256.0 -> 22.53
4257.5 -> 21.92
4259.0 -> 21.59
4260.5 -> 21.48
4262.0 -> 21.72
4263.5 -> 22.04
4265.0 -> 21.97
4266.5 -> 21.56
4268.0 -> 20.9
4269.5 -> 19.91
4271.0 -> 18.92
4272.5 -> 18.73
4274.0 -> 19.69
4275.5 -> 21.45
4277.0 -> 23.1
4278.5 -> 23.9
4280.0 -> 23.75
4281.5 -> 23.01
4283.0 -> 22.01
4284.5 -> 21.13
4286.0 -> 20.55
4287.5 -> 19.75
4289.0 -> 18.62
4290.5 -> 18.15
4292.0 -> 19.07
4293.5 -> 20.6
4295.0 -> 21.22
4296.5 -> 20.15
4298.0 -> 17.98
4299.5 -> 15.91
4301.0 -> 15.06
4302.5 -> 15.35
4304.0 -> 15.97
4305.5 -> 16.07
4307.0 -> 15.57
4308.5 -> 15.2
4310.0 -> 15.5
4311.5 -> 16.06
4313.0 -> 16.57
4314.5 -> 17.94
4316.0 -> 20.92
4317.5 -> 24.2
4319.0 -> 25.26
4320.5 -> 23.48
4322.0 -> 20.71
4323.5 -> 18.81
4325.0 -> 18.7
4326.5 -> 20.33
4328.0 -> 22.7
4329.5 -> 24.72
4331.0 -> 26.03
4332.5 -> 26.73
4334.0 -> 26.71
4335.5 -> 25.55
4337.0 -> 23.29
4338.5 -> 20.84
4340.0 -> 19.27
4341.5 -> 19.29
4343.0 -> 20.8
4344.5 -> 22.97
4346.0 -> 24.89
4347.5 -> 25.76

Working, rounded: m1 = 18.7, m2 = 11.8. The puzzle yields 0.6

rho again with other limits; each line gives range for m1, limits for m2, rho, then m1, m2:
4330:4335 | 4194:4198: 0.8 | 25.7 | 14.3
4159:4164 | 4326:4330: 0.7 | 24.8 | 14.2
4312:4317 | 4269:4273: 0.6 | 21.6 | 13.1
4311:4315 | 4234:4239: 0.1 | 16.4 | 14.4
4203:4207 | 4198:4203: 0.4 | 19.3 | 14.3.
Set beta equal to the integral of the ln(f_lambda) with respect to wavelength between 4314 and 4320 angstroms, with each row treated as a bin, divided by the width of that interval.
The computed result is 3.097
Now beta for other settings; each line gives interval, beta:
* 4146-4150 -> 3.061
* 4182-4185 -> 3.128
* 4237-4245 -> 3.112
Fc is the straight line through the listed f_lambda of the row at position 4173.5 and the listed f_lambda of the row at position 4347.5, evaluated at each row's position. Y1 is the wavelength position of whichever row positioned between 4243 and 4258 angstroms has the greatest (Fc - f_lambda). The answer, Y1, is 4248.5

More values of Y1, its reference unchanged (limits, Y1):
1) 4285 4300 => 4299.5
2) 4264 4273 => 4272.5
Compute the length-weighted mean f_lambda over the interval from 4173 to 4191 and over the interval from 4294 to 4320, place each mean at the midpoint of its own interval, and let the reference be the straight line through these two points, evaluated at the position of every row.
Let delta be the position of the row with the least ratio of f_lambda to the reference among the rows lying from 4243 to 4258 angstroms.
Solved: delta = 4248.5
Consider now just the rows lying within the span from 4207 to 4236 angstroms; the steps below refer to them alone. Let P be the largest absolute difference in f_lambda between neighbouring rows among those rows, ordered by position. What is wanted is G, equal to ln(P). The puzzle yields 0.8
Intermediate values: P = 2.1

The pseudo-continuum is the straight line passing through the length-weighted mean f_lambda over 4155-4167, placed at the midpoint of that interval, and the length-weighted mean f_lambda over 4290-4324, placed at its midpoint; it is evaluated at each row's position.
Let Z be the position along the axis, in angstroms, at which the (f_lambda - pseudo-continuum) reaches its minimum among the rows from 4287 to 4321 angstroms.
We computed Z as 4301.0 angstroms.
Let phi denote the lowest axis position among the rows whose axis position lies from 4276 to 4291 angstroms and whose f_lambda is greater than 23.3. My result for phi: 4278.5 angstroms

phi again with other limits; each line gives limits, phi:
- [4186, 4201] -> 4191.5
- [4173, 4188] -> 4178.0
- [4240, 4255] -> 4253.0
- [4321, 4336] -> 4329.5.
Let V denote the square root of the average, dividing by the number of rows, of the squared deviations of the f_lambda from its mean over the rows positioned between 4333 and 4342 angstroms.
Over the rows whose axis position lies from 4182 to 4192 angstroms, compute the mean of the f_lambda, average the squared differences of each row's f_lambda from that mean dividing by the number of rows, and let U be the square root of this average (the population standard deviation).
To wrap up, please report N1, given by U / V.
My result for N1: 0.3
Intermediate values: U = 0.77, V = 2.92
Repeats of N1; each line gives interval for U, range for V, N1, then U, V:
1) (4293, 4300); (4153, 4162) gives 2.3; 1.96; 0.87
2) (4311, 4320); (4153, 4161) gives 6.1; 3.59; 0.59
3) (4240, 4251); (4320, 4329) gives 0.4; 0.70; 1.80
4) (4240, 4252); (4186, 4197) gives 0.8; 0.77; 0.92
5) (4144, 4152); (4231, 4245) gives 0.2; 0.23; 1.06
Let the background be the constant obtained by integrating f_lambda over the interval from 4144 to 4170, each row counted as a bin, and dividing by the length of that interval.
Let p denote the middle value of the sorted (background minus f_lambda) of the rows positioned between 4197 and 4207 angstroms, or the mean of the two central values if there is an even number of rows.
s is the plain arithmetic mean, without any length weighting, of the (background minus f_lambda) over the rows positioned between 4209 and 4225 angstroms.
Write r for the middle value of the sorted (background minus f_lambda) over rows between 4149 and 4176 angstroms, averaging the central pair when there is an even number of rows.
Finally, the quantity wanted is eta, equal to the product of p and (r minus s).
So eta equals -0.07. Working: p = -0.1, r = 0.1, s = -0.34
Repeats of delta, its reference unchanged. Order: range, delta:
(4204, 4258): 4226.0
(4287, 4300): 4299.5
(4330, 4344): 4340.0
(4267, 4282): 4272.5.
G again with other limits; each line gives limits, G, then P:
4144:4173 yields 0.0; 1.0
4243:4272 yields 0.4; 1.5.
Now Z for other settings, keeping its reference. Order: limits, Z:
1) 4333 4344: 4340.0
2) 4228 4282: 4272.5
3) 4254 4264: 4260.5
